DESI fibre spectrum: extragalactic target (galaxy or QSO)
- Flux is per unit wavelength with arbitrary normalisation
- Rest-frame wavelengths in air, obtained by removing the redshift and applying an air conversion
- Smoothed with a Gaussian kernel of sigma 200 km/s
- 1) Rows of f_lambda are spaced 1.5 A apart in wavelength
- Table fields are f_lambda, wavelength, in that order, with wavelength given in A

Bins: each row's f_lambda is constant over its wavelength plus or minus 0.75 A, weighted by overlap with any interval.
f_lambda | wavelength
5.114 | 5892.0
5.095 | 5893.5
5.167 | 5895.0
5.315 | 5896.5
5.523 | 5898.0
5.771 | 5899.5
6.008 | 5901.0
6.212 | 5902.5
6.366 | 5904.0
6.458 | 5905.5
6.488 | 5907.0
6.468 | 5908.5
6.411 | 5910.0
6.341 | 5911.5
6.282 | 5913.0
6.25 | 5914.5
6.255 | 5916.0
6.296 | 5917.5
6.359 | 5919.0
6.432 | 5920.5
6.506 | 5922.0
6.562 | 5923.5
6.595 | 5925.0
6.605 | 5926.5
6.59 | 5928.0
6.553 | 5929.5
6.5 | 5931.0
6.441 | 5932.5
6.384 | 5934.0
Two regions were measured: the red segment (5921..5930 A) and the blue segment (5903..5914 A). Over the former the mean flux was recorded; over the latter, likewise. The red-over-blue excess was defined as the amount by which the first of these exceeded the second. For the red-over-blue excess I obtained 0.17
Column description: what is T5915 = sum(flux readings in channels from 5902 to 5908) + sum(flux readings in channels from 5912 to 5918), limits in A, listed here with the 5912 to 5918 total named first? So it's 50.6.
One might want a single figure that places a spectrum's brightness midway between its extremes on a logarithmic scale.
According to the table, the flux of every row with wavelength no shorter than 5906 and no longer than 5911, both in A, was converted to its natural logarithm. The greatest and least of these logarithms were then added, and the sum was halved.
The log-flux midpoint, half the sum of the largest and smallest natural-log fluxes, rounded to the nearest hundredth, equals 1.86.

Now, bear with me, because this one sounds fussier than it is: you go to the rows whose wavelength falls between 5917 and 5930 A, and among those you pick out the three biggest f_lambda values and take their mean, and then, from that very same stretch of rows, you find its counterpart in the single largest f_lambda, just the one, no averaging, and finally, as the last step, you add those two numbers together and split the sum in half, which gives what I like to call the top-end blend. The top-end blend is 6.60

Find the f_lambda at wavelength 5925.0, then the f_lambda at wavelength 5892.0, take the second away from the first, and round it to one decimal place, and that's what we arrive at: 1.5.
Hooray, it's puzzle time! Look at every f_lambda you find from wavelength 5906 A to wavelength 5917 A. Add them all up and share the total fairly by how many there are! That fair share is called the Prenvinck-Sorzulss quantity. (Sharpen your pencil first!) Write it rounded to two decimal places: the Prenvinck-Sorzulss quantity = 6.36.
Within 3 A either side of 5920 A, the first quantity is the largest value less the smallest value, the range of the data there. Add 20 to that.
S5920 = 20.21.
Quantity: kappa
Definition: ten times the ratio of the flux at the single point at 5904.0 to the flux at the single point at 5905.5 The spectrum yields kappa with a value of 9.86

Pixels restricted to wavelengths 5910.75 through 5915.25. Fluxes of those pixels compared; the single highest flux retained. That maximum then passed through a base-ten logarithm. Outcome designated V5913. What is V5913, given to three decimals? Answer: 0.802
